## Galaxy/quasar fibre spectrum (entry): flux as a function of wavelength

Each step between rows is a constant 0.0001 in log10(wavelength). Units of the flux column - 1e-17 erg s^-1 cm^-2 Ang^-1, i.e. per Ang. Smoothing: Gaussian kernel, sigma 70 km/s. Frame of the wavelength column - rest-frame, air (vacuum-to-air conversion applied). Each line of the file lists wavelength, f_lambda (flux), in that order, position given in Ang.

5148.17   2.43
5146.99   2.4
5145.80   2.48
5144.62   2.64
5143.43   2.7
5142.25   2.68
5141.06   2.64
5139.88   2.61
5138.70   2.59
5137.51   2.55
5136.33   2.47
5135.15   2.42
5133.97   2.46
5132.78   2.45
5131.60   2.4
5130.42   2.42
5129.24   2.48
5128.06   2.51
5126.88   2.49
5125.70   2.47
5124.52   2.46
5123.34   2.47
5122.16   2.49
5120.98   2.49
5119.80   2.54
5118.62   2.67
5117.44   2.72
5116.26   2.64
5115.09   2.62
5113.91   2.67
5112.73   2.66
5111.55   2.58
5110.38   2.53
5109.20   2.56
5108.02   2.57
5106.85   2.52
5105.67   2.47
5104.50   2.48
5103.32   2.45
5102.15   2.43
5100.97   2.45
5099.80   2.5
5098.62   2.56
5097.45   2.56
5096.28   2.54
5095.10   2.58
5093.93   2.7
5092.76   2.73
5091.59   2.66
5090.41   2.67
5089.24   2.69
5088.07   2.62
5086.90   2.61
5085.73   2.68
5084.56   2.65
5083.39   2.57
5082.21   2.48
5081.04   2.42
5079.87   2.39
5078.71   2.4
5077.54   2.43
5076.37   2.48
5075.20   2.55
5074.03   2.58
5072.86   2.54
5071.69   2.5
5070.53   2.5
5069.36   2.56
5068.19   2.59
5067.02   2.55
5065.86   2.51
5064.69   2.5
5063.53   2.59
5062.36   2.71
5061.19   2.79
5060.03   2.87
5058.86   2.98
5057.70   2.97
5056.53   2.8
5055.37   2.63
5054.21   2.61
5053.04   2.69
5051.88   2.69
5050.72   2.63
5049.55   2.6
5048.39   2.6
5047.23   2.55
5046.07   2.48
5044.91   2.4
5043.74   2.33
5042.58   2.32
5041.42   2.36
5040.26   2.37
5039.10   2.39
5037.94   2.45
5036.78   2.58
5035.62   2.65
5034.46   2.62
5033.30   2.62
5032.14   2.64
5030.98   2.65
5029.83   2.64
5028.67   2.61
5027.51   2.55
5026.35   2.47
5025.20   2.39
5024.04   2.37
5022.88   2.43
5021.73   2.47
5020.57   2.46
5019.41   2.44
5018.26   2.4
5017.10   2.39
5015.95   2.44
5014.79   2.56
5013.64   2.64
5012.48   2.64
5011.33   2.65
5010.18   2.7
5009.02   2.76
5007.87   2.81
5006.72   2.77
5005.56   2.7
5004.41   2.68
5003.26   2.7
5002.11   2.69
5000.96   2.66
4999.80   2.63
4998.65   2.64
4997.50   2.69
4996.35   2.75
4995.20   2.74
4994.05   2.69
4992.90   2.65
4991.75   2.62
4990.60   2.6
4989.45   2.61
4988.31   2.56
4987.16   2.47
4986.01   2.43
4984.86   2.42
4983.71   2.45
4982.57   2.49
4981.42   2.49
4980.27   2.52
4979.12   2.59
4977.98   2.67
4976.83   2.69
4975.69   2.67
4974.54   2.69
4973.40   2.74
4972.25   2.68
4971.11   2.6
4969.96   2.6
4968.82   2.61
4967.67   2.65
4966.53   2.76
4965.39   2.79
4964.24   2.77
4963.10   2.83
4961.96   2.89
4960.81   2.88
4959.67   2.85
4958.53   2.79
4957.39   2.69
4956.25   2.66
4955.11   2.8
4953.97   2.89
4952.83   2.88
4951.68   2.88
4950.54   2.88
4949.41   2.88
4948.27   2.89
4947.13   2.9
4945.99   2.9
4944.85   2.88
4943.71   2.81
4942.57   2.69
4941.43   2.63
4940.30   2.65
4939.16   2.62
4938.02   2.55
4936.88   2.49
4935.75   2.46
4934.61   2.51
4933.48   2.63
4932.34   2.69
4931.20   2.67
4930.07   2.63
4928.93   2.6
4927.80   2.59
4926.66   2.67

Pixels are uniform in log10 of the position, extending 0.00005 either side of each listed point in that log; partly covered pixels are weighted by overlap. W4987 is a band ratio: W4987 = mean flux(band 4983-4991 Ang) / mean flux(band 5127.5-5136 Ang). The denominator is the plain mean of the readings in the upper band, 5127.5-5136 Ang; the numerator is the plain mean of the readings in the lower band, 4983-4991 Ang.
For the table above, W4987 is 1.02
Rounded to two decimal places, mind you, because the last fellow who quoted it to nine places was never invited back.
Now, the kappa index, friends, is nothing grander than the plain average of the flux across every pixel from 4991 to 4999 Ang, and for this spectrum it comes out 2.68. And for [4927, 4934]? 2.63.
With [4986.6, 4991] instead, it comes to 2.56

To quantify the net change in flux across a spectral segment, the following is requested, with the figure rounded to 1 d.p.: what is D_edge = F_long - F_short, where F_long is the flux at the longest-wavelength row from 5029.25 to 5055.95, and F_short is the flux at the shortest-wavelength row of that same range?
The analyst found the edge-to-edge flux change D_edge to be 0.0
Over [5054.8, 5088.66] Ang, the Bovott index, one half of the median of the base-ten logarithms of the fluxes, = 0.205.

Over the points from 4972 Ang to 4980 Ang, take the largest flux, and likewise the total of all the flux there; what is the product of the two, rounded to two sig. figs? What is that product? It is 51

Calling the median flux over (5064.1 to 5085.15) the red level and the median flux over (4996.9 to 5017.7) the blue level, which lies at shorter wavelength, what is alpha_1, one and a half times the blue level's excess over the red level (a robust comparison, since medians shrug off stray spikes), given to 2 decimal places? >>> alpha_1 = 0.25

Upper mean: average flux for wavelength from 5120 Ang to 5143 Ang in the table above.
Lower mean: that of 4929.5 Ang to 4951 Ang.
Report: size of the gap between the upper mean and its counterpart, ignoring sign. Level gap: 0.20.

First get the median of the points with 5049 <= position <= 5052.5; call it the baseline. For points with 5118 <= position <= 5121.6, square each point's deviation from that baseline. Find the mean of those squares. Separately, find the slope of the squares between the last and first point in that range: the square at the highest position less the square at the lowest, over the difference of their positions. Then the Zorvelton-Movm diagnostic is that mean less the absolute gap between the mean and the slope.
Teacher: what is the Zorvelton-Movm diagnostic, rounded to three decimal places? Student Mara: 0.008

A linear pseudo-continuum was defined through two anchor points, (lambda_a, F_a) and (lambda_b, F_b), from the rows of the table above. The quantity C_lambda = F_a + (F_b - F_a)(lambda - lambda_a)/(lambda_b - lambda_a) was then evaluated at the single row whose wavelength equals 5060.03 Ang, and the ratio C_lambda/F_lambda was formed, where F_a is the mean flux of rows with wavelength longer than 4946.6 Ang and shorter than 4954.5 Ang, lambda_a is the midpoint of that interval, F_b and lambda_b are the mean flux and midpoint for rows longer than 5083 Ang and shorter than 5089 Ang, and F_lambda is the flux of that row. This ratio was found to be 0.93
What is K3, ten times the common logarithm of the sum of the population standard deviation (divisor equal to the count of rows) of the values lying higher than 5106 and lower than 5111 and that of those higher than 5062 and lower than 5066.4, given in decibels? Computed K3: -9.8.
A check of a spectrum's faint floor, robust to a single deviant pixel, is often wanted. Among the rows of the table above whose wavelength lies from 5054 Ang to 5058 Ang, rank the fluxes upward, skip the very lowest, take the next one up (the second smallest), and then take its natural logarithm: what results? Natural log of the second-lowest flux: 0.97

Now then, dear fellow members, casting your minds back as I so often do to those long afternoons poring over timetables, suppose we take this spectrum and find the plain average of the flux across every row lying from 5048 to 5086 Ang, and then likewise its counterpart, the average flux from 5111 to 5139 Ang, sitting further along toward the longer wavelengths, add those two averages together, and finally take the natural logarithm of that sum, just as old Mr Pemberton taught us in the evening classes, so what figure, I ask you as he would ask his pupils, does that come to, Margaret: 1.64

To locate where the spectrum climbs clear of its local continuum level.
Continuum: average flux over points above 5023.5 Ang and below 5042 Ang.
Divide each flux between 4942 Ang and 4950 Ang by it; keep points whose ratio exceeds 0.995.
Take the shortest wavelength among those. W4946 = 4942.57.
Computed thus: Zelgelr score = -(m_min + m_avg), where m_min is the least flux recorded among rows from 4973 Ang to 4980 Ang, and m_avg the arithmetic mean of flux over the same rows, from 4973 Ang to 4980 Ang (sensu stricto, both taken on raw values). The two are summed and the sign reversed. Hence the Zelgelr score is -5.3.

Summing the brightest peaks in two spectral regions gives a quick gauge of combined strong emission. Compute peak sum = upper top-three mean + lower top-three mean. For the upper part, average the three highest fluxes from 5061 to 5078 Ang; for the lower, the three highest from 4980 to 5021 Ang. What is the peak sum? 5.48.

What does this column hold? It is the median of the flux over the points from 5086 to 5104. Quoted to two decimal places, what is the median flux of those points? 2.58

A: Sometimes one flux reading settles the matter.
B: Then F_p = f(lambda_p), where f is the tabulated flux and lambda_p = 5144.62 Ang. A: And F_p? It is 2.64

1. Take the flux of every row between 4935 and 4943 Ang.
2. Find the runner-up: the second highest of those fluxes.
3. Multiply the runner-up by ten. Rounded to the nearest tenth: 26.5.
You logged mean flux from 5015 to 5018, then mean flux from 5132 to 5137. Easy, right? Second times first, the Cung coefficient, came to 5.9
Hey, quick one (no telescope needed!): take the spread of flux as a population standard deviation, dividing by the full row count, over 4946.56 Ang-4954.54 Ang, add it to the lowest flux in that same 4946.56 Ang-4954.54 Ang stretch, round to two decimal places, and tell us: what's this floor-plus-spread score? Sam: 2.89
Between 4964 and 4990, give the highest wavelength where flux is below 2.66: 4989.45 Ang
